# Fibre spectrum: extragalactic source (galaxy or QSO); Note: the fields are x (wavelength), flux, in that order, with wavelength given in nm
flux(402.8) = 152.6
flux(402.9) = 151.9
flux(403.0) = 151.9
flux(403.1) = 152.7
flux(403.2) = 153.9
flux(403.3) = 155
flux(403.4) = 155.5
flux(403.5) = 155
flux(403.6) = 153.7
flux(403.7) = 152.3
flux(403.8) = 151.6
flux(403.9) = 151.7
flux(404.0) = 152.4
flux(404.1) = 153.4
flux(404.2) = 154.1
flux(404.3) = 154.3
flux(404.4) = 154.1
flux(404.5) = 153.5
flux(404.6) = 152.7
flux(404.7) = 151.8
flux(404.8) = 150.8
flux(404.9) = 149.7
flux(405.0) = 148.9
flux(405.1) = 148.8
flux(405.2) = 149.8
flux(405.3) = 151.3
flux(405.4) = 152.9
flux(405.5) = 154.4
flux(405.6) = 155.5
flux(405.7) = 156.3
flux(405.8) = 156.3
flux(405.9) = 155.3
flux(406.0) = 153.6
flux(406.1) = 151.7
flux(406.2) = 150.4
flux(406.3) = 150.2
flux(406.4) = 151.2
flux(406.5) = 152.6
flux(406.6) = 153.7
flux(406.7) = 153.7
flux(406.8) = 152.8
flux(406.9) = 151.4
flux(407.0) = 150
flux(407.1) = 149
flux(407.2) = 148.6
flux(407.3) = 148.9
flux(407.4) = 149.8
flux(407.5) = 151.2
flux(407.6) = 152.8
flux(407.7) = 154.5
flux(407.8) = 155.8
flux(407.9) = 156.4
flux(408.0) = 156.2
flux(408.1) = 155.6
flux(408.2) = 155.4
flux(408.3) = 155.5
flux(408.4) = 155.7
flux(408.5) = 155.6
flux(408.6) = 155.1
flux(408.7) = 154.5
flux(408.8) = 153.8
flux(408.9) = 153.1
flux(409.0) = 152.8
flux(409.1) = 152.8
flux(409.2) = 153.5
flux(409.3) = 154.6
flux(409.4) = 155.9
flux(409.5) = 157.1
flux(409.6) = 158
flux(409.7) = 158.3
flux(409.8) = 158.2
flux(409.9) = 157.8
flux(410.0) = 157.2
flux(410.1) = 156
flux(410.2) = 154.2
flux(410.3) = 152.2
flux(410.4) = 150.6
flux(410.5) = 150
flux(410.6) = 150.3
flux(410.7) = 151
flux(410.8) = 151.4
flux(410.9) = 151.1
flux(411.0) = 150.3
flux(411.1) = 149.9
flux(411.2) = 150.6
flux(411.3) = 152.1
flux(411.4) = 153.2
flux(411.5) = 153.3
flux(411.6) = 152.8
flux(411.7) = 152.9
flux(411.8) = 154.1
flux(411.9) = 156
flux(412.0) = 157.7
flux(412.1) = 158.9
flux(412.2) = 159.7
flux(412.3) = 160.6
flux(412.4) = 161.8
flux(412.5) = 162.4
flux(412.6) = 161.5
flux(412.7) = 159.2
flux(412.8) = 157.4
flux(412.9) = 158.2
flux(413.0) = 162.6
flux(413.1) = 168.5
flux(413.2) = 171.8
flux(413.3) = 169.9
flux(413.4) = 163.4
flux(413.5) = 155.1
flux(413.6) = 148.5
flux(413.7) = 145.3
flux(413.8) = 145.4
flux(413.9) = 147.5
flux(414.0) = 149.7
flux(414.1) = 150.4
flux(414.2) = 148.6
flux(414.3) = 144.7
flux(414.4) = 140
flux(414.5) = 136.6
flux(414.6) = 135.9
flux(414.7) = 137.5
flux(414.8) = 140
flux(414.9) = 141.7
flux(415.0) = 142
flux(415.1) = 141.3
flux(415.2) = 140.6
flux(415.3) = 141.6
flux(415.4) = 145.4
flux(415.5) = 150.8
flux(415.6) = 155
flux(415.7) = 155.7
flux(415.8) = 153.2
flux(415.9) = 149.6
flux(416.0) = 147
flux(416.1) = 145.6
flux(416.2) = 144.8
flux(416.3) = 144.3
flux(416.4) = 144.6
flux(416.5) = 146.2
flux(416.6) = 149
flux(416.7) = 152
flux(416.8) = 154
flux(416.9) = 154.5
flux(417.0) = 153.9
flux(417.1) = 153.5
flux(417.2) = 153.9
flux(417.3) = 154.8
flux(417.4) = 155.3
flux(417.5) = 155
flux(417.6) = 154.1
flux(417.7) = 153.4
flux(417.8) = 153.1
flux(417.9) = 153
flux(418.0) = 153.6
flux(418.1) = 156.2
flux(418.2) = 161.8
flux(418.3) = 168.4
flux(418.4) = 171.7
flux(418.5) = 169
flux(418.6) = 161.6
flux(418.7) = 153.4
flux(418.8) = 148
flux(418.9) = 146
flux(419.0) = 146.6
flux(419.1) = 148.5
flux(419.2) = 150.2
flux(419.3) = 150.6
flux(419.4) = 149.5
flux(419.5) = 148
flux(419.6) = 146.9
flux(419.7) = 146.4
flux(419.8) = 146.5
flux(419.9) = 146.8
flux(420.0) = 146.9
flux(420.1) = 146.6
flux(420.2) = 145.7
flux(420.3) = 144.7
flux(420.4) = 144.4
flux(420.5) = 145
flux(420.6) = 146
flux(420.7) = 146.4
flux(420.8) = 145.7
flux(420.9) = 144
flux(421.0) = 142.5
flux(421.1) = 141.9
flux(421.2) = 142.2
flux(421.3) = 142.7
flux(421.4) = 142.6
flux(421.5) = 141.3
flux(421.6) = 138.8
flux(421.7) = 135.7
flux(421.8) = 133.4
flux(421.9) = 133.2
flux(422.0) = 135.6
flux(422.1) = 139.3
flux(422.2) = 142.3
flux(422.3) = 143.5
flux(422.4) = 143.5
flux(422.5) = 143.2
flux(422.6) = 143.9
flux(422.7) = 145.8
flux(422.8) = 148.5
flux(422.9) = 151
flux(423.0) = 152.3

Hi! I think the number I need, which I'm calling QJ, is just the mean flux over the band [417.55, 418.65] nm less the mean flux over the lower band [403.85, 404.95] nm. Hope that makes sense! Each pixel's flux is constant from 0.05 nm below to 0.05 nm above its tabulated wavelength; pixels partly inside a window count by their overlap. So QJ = 7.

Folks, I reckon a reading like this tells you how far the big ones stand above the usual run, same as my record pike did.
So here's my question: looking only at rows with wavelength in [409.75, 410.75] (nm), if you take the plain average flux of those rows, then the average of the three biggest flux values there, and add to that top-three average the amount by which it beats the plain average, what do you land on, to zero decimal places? 162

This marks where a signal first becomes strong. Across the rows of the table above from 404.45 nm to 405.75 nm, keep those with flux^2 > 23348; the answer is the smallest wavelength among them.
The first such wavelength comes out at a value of 404.5 nm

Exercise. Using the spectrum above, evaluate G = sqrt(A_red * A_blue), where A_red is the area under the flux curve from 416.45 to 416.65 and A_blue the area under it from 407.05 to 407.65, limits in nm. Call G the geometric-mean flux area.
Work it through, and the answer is 52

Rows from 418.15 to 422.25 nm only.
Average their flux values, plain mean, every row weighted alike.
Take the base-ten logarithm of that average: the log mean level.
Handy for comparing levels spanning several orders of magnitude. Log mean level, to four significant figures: 2.167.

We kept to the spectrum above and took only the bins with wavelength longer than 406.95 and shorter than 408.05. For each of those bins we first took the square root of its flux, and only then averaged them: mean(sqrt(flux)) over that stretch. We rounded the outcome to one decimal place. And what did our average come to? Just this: 12.3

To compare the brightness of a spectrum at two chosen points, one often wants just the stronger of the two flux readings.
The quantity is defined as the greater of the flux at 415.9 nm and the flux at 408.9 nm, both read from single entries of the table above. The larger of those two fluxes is 153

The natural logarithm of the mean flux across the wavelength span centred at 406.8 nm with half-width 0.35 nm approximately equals 5.02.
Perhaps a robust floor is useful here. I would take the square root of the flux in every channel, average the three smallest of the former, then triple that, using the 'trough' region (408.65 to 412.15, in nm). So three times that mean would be 36.75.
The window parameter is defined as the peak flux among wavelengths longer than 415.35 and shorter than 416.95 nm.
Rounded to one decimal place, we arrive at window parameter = 155.7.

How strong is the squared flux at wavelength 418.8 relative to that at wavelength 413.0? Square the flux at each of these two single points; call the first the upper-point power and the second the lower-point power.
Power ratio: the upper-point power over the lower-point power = 0.828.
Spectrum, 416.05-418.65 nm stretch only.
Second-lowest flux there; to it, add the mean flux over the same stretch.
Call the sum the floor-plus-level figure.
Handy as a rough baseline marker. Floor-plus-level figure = 299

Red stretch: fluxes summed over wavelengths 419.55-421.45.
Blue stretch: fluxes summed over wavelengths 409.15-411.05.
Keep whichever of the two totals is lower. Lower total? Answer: 2754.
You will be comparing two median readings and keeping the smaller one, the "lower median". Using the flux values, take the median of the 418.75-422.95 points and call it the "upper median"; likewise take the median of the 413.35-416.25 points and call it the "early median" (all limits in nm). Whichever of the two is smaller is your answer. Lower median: 145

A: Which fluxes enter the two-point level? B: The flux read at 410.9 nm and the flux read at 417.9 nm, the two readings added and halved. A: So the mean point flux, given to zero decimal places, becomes 152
